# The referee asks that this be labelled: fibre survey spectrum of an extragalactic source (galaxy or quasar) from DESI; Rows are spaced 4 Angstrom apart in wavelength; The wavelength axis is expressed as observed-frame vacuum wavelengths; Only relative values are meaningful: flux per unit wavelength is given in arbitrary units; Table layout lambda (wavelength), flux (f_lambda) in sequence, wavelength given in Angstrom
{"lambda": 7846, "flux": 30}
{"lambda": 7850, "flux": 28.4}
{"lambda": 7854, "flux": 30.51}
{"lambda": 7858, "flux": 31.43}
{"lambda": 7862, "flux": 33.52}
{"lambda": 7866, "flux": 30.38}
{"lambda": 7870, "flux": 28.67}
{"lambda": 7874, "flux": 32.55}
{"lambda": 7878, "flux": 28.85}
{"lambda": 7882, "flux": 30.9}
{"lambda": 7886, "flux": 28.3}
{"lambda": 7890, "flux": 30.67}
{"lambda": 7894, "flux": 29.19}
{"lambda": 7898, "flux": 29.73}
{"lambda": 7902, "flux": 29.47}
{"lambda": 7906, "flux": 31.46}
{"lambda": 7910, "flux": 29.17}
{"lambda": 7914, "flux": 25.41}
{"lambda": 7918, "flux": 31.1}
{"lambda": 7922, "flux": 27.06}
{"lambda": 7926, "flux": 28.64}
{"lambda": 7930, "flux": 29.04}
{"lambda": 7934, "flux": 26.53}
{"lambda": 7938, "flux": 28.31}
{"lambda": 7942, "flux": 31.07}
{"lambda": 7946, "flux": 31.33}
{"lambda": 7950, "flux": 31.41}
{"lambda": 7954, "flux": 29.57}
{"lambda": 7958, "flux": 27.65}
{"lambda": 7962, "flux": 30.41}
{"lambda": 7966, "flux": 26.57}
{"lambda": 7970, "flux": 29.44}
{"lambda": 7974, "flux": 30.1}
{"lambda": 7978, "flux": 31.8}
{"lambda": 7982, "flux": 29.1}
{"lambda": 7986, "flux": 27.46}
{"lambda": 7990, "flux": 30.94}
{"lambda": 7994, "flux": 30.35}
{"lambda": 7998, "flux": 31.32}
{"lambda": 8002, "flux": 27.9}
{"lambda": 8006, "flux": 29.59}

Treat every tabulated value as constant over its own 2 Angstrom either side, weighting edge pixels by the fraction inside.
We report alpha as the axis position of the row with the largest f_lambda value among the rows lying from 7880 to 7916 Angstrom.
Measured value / 7906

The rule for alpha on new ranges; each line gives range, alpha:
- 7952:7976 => 7962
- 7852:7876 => 7862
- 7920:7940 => 7930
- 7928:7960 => 7950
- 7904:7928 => 7906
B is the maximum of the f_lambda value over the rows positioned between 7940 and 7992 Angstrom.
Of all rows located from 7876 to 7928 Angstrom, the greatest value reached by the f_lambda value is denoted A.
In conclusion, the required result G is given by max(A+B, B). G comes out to 63.3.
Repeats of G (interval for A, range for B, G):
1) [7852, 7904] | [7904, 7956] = 65.0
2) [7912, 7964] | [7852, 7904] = 64.9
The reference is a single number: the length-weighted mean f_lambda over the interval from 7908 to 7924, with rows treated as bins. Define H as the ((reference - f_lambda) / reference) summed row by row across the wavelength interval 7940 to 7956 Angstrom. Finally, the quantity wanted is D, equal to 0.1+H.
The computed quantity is -0.28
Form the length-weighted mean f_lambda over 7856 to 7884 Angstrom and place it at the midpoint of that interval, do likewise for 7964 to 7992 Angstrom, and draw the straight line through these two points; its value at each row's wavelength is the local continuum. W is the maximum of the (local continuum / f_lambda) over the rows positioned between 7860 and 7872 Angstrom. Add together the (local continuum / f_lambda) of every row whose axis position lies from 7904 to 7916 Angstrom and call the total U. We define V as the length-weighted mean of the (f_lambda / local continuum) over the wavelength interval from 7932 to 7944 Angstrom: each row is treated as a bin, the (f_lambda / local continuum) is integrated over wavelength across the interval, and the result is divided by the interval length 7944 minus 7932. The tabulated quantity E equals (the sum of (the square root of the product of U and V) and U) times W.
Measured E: 5.33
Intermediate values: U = 3.20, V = 0.96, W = 1.08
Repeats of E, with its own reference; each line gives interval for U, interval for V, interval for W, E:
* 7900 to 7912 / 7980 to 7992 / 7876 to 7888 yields 5.18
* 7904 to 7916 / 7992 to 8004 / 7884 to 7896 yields 5.43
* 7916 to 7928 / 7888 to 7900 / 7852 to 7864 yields 4.99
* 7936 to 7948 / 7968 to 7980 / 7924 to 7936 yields 5.34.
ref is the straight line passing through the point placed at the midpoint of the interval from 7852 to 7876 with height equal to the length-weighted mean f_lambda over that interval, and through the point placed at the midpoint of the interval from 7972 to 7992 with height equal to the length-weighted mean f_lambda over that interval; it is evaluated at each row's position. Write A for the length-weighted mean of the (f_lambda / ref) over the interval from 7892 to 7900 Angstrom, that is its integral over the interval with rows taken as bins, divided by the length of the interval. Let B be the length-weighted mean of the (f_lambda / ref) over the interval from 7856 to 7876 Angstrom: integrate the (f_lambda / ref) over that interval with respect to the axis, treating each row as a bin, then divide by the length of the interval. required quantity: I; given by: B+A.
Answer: 1.96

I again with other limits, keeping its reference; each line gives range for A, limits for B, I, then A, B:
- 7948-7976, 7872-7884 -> 1.97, 0.97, 0.99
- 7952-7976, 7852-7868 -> 1.97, 0.96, 1.01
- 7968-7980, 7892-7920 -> 1.97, 1.02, 0.96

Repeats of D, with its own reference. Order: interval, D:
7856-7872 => -0.30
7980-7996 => -0.08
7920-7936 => 0.15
